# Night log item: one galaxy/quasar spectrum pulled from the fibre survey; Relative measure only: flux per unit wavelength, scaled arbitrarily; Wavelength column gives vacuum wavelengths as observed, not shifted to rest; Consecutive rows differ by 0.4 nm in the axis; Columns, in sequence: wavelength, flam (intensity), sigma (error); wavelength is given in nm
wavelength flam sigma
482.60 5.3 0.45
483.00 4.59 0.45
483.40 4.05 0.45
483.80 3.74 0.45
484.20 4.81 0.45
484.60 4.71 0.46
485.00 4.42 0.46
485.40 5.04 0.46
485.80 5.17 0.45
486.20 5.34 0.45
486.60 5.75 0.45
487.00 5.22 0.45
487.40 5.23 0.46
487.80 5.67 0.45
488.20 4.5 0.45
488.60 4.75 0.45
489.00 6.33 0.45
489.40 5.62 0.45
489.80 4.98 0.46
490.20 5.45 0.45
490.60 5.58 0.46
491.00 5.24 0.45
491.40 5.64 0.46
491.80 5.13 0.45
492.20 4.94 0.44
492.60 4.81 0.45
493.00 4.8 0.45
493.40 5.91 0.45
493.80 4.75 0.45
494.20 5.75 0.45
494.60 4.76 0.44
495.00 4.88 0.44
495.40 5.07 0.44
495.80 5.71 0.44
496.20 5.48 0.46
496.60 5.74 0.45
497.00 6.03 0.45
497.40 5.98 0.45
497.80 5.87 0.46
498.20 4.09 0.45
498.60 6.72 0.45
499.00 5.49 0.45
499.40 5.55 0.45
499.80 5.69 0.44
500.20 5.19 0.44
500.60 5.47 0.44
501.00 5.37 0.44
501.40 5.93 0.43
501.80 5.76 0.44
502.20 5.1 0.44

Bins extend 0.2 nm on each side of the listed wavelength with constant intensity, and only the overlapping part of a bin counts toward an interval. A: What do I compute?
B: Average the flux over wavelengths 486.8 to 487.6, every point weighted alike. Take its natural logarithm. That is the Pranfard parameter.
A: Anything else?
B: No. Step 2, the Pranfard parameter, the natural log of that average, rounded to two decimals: 1.65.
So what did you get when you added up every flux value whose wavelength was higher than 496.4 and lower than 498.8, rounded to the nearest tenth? 34.4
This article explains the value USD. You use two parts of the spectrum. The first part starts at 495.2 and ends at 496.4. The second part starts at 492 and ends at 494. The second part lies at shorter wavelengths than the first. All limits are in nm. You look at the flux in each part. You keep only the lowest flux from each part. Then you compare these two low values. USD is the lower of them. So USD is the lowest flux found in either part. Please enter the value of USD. 4.75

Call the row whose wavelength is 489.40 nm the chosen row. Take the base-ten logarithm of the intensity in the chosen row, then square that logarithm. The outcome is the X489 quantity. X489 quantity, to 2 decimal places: 0.56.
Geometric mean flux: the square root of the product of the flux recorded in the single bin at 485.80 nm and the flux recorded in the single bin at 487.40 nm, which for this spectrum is 5.20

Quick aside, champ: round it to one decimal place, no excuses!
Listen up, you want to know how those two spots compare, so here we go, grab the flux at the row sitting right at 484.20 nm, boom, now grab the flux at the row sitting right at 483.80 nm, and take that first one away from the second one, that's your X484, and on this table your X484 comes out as -1.1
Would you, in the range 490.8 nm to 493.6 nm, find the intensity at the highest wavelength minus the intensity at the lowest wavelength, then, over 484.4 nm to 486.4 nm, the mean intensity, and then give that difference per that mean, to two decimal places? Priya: 0.14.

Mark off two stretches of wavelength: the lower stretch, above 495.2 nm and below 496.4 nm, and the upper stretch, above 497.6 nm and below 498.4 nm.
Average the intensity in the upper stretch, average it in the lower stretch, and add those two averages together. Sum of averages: 10.4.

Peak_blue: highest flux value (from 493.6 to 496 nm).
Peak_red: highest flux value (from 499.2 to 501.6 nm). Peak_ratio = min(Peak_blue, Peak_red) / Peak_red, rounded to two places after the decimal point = 0.97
